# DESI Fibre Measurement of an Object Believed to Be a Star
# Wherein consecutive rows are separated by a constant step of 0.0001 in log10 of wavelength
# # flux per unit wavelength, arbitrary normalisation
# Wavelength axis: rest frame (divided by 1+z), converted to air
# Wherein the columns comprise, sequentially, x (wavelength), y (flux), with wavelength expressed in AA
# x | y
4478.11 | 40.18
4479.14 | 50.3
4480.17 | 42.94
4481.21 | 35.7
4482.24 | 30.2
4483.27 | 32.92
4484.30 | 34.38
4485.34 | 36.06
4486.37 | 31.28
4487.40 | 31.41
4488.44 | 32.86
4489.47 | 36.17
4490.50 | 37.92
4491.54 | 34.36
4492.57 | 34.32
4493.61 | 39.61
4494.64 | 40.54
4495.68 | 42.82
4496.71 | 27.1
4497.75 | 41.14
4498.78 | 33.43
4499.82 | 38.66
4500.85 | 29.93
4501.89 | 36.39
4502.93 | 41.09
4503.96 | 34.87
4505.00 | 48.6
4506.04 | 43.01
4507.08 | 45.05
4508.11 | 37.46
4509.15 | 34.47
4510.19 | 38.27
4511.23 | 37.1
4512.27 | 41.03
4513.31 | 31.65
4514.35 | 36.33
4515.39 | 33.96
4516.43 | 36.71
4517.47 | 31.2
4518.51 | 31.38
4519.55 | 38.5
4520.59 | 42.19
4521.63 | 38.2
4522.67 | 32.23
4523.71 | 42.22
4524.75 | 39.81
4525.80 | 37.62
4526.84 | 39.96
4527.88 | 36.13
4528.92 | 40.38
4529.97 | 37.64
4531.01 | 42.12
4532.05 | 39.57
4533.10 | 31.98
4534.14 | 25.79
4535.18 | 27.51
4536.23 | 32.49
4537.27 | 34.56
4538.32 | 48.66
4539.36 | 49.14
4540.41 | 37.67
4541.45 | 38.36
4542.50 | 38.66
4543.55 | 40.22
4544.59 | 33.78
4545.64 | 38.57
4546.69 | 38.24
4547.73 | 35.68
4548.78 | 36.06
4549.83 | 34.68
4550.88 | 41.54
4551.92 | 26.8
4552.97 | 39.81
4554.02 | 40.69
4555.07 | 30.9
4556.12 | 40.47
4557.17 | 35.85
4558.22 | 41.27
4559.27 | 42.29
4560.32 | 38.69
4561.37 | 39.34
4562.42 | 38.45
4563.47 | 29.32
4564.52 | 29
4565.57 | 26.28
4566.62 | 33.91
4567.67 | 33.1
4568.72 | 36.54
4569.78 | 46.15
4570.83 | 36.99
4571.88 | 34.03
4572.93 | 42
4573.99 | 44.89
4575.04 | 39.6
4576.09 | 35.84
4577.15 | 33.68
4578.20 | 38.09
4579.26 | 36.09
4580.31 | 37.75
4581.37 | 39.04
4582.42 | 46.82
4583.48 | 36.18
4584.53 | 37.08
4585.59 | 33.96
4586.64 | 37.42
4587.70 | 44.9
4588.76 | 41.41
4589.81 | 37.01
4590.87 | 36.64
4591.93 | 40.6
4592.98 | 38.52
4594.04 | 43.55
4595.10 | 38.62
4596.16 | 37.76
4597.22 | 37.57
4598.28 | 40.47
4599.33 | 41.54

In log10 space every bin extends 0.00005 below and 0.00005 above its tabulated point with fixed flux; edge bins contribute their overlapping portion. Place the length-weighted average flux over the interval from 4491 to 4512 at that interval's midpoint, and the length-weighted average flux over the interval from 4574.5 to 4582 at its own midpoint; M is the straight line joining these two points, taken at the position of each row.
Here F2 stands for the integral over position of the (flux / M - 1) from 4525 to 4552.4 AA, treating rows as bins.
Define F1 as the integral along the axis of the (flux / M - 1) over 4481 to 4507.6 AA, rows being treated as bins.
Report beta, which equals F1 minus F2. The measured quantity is -0.6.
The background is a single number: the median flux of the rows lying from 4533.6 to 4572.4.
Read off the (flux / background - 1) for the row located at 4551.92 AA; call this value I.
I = -0.28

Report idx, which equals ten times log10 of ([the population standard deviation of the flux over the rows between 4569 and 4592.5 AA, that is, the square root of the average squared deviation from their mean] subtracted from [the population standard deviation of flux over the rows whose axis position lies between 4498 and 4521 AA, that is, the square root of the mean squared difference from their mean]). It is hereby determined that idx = -1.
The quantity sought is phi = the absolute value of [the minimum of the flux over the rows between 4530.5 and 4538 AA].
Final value 26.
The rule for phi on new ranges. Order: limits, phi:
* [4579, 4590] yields 34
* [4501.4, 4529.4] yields 31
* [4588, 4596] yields 37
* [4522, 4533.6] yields 32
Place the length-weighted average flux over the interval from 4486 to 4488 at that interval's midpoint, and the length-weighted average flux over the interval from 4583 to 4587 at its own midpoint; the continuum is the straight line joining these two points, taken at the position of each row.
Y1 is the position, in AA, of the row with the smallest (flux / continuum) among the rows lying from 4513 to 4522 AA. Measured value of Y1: 4517.47 AA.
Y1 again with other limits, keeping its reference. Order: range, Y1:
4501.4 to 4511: 4509.15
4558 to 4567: 4565.57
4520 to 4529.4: 4522.67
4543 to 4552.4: 4551.92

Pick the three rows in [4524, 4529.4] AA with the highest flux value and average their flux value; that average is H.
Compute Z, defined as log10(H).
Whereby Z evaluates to 1.60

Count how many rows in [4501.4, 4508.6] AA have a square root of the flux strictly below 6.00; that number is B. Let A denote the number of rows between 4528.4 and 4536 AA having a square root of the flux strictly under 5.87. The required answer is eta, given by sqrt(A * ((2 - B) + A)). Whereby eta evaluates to 3.5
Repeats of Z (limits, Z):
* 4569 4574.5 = 1.65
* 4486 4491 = 1.55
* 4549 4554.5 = 1.61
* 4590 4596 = 1.61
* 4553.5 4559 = 1.61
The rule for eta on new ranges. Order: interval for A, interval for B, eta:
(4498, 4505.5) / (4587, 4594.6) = 2.8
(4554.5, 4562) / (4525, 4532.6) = 1.7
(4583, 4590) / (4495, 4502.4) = 0.0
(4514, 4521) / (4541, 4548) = 3.0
